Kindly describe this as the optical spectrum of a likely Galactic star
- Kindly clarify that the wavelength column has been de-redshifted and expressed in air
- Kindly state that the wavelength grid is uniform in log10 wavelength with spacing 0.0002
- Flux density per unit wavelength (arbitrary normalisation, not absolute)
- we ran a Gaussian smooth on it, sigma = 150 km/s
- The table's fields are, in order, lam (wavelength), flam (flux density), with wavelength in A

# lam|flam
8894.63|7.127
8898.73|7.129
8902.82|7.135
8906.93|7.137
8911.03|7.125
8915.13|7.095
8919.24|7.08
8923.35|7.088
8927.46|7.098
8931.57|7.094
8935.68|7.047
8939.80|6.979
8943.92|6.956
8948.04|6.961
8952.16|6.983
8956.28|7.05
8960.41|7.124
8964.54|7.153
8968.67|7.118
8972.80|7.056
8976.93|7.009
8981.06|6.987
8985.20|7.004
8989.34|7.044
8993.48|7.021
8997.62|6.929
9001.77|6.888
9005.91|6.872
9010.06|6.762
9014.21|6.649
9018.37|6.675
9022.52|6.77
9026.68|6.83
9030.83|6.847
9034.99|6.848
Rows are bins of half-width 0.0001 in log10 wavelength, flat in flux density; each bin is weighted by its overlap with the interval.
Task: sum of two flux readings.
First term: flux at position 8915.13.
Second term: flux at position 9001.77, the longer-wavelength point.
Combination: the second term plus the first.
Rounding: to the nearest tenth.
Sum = 14.0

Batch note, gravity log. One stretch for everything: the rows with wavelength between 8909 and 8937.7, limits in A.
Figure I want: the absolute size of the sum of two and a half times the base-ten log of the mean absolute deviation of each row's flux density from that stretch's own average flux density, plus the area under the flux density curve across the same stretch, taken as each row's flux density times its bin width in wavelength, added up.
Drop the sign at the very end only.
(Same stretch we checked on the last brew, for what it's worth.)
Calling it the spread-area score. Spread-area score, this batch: 199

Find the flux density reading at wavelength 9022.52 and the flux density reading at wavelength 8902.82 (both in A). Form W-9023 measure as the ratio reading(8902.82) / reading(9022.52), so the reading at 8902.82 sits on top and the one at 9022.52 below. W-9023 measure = 1.05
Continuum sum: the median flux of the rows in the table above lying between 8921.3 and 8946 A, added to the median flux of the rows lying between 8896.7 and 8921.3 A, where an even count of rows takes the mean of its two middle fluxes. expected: 14.2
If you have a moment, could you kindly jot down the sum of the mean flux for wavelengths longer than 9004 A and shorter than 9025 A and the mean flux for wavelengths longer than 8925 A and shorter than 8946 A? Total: 13.78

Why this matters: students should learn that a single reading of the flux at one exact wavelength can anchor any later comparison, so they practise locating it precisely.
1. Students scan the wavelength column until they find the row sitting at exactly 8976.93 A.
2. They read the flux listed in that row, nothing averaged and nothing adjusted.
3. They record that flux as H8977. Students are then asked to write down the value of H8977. 7.009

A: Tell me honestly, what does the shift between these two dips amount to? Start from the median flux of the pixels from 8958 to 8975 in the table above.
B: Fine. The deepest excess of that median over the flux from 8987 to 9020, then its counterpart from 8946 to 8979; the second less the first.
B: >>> -0.3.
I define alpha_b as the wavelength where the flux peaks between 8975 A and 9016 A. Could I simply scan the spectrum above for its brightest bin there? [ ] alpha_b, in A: 8989.34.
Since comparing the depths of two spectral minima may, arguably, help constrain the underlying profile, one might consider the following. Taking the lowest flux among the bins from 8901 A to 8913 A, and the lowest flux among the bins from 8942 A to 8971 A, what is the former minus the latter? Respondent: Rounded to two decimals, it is 0.17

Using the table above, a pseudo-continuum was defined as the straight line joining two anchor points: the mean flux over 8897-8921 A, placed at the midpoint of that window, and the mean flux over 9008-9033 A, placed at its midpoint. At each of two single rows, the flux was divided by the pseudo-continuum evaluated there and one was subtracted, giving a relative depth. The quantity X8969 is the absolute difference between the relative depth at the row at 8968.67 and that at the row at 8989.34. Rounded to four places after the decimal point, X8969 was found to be 0.0007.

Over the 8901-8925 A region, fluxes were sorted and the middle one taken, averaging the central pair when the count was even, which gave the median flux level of 7.11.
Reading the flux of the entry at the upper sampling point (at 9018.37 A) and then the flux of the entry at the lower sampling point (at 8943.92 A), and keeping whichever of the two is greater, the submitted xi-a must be 6.96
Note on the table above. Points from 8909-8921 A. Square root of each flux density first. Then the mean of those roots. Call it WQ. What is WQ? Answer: 2.665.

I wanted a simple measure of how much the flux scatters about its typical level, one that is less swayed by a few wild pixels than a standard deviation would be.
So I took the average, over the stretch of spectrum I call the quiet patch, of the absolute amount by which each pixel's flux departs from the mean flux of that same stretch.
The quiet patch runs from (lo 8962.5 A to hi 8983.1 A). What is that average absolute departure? 0.057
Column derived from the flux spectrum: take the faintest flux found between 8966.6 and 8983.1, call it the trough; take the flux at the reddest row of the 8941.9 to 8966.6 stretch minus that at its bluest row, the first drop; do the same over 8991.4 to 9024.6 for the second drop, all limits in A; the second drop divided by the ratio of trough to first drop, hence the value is -0.0071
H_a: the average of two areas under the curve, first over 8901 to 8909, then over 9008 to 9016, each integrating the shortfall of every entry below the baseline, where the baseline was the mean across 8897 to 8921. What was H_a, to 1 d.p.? 1.6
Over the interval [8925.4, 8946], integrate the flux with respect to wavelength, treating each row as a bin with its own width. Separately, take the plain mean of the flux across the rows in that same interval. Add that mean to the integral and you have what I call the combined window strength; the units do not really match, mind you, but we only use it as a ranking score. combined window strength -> 152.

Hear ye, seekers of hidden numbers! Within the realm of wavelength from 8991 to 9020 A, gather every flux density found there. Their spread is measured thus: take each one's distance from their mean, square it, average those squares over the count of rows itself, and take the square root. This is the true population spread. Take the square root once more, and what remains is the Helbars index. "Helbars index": 0.36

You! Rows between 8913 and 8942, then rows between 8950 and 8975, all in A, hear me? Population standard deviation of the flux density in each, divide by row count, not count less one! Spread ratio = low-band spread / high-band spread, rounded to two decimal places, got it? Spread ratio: 0.70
